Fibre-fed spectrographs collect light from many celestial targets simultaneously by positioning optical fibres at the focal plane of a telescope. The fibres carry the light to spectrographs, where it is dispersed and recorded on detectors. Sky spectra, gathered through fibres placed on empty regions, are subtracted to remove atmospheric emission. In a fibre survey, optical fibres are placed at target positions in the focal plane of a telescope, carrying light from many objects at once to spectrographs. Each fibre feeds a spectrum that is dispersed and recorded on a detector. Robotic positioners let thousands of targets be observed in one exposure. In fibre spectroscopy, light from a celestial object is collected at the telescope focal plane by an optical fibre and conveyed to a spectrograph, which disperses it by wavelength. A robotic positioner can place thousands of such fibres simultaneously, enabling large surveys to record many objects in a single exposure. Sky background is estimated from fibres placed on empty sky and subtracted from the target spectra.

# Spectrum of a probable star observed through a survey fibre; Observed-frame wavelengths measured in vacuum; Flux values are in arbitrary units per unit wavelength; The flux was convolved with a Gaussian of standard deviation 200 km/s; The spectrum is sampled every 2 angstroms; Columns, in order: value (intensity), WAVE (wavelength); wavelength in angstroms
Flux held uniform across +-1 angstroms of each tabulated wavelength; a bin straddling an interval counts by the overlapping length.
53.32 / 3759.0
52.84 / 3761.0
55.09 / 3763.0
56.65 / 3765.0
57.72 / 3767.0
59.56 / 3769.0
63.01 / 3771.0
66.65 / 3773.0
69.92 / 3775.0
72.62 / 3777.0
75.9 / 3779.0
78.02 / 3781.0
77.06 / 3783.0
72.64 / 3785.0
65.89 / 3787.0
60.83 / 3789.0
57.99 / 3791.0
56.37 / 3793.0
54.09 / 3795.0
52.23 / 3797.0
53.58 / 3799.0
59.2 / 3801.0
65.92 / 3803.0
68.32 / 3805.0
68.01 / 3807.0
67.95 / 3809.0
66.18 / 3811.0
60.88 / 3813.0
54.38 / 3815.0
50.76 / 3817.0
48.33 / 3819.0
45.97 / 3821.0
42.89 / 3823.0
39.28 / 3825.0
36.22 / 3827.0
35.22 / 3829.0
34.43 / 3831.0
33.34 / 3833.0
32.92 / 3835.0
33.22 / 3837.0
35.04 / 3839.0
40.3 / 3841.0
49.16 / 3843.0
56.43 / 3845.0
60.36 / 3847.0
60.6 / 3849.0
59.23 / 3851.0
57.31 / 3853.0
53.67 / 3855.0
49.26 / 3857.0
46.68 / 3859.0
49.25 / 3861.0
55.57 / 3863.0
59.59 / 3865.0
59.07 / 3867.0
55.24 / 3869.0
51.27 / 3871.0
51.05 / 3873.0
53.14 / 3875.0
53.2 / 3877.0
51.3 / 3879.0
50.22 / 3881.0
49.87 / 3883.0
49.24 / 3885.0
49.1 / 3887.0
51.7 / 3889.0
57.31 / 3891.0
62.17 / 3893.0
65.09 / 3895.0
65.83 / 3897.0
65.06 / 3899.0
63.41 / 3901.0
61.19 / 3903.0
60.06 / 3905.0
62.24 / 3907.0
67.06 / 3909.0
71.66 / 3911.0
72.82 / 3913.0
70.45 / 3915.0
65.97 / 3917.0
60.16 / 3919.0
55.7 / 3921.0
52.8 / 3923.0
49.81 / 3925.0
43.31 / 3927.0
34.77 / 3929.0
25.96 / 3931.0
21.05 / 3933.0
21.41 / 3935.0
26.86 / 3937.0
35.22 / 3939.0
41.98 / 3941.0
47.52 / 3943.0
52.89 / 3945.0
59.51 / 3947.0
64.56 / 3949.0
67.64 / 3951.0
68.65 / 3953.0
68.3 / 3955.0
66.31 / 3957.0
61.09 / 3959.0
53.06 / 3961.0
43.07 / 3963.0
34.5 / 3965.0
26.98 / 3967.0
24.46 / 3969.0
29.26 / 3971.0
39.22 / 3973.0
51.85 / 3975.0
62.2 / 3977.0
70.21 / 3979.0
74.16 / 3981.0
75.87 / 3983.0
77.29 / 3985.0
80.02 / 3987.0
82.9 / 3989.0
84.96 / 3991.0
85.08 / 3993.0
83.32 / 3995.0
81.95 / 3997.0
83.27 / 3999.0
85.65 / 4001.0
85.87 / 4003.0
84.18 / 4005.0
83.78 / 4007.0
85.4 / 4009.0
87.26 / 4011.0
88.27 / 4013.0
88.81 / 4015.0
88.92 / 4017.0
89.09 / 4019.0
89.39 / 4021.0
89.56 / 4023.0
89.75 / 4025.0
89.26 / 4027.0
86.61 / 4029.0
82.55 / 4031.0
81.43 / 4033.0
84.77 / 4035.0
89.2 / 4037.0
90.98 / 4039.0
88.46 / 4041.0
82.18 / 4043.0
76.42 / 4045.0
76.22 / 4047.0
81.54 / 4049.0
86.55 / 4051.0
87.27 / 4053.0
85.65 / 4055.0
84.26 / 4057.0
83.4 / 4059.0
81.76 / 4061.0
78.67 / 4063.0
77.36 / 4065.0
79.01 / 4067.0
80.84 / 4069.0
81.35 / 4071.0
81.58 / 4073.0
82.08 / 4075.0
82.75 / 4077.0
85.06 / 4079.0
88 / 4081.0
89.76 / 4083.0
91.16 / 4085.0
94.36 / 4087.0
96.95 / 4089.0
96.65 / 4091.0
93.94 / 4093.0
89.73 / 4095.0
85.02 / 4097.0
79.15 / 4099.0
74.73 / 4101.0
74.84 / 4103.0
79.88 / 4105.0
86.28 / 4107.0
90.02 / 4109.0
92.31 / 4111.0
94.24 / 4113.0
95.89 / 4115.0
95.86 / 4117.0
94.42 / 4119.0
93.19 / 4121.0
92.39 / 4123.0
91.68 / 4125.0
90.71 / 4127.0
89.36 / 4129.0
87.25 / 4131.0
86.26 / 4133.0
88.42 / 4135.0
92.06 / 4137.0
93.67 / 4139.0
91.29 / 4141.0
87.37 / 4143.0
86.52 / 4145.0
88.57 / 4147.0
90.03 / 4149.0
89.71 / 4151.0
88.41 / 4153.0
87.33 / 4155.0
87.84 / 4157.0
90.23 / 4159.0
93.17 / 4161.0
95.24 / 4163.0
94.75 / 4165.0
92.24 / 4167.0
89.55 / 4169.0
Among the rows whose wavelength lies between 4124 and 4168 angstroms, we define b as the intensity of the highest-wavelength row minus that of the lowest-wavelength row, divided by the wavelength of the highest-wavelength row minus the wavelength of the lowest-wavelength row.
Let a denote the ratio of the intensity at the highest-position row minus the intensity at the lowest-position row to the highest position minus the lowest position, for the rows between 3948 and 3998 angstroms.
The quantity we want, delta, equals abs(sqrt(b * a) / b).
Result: 5.2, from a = 0.4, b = 0.01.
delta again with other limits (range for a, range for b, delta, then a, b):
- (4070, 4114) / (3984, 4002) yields 0.8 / 0.3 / 0.52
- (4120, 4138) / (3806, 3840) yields 0.3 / -0.1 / -1.03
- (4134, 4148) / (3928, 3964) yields 0.2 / 0.0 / 0.24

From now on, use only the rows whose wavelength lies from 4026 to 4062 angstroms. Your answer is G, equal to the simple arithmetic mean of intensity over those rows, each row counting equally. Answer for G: 84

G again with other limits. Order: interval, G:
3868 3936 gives 54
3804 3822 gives 59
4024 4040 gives 87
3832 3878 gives 50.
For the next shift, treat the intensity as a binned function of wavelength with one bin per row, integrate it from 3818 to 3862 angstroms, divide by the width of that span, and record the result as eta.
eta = 45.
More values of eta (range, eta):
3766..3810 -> 65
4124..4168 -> 90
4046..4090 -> 84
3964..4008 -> 68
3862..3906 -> 56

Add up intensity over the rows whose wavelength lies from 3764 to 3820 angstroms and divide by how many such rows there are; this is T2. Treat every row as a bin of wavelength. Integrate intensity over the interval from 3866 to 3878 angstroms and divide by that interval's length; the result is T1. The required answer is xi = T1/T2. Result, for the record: 0.9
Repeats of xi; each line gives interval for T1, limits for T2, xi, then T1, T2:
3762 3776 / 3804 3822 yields 1.0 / 61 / 59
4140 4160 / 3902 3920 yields 1.3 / 89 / 66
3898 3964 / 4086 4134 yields 0.6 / 54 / 89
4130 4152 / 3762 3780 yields 1.4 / 89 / 64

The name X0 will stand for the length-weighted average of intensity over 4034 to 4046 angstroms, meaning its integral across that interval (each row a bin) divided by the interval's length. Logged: 85.3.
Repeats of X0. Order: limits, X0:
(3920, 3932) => 43.7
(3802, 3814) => 66.2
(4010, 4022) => 88.6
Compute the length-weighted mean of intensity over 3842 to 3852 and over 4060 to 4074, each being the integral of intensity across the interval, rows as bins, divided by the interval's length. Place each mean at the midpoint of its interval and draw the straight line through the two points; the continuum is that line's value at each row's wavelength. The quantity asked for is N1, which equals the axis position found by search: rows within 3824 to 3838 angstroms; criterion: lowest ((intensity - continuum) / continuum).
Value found 3835.0 angstroms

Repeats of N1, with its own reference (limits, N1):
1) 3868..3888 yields 3887.0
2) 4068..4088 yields 4069.0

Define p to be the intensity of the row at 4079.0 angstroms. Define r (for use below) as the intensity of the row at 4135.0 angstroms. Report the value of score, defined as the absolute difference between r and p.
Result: 3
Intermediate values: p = 85.06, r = 88.42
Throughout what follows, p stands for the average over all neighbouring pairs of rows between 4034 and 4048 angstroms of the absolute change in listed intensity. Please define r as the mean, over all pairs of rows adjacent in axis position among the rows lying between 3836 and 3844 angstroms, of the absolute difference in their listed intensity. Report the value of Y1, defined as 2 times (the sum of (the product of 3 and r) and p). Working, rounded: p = 3.5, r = 5.3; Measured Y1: 39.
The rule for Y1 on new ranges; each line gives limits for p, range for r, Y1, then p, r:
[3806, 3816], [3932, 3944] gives 39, 3.4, 5.3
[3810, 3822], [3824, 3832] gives 18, 4.0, 1.6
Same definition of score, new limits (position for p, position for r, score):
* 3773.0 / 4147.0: 22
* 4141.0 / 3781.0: 13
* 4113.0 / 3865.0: 35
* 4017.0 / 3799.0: 35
